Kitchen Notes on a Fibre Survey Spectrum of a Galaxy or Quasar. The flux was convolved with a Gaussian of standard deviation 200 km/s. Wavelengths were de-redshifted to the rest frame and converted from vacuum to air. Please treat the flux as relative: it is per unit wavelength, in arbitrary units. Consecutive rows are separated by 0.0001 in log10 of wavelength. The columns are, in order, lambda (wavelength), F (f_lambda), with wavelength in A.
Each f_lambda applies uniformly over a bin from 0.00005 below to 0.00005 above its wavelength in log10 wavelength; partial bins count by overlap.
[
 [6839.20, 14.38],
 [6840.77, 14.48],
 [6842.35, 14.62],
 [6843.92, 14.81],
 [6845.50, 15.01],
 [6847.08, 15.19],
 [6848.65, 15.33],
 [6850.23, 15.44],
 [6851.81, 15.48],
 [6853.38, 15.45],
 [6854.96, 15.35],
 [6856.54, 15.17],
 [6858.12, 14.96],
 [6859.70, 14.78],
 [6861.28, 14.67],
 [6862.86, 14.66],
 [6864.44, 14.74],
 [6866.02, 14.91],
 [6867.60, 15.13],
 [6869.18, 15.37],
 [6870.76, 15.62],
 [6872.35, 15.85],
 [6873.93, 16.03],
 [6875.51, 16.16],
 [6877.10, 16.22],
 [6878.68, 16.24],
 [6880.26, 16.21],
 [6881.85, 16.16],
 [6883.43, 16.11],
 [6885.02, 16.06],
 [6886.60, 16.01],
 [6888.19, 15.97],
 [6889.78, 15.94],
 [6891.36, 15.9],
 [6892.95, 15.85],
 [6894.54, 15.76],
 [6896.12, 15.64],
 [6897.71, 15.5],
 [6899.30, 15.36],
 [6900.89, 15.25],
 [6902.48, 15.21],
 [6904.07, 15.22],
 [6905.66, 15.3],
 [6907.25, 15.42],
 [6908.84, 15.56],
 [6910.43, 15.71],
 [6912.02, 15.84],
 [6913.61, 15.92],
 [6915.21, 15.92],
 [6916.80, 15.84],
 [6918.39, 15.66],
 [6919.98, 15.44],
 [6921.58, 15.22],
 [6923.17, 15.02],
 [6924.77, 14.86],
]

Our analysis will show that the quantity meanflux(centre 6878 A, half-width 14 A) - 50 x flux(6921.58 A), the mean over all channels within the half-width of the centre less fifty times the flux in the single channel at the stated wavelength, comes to -745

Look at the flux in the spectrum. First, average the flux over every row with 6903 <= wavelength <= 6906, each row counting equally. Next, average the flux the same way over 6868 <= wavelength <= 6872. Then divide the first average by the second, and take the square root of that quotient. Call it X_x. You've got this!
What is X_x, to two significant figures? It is 0.99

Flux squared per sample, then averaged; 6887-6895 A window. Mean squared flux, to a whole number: 252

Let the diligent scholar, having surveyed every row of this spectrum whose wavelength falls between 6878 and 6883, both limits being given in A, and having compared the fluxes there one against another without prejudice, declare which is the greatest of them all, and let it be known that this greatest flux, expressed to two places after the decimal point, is 16.24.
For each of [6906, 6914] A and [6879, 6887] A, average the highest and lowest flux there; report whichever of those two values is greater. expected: 16.1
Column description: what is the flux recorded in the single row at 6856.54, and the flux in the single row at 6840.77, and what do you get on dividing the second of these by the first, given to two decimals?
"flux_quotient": 0.95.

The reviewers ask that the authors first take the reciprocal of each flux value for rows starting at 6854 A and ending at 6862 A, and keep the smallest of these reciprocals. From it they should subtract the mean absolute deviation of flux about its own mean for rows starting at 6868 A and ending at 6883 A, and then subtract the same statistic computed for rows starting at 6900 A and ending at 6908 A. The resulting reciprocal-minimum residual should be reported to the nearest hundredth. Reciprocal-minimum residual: -0.25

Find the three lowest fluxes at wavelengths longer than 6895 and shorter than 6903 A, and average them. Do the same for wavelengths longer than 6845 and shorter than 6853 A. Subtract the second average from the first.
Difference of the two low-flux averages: 0.1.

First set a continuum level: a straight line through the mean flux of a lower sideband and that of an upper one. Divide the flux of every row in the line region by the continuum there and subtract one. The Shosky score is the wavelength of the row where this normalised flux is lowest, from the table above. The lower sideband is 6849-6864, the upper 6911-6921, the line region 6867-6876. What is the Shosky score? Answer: 6867.60 A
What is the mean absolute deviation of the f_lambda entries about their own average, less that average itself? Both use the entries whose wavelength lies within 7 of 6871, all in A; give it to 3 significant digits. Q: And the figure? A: -15.1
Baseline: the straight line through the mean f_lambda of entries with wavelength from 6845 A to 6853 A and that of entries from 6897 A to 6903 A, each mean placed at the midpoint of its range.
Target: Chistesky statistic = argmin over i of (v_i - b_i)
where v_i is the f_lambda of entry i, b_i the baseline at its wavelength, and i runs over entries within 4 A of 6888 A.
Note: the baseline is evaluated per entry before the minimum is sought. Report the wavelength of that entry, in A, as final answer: 6891.36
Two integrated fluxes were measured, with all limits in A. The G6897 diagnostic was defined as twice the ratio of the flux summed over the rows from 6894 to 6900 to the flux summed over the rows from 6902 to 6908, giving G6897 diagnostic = 2.04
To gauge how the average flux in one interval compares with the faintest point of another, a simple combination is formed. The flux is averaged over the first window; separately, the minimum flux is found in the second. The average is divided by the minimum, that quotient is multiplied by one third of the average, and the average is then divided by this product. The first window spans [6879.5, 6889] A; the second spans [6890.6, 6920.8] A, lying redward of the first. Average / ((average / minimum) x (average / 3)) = 2.84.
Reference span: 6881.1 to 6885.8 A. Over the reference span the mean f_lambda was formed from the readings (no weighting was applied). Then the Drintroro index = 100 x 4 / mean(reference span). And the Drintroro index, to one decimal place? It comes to 24.8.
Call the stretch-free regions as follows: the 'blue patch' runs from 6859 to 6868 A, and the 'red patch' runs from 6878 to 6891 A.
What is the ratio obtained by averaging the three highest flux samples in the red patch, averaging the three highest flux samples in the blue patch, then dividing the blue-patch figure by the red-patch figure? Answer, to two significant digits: 0.92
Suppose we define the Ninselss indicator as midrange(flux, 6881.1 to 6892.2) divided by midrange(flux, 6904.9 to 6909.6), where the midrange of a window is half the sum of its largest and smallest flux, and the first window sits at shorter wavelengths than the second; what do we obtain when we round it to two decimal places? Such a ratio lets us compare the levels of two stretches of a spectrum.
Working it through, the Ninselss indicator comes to 1.04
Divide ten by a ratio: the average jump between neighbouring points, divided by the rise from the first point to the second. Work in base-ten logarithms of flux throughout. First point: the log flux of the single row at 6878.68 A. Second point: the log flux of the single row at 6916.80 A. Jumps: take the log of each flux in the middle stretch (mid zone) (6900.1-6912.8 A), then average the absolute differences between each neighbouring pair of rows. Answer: -40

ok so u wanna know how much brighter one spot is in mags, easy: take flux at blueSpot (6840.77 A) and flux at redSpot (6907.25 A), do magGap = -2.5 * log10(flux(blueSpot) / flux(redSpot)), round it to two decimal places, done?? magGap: 0.07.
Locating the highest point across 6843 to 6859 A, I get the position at 6851.81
